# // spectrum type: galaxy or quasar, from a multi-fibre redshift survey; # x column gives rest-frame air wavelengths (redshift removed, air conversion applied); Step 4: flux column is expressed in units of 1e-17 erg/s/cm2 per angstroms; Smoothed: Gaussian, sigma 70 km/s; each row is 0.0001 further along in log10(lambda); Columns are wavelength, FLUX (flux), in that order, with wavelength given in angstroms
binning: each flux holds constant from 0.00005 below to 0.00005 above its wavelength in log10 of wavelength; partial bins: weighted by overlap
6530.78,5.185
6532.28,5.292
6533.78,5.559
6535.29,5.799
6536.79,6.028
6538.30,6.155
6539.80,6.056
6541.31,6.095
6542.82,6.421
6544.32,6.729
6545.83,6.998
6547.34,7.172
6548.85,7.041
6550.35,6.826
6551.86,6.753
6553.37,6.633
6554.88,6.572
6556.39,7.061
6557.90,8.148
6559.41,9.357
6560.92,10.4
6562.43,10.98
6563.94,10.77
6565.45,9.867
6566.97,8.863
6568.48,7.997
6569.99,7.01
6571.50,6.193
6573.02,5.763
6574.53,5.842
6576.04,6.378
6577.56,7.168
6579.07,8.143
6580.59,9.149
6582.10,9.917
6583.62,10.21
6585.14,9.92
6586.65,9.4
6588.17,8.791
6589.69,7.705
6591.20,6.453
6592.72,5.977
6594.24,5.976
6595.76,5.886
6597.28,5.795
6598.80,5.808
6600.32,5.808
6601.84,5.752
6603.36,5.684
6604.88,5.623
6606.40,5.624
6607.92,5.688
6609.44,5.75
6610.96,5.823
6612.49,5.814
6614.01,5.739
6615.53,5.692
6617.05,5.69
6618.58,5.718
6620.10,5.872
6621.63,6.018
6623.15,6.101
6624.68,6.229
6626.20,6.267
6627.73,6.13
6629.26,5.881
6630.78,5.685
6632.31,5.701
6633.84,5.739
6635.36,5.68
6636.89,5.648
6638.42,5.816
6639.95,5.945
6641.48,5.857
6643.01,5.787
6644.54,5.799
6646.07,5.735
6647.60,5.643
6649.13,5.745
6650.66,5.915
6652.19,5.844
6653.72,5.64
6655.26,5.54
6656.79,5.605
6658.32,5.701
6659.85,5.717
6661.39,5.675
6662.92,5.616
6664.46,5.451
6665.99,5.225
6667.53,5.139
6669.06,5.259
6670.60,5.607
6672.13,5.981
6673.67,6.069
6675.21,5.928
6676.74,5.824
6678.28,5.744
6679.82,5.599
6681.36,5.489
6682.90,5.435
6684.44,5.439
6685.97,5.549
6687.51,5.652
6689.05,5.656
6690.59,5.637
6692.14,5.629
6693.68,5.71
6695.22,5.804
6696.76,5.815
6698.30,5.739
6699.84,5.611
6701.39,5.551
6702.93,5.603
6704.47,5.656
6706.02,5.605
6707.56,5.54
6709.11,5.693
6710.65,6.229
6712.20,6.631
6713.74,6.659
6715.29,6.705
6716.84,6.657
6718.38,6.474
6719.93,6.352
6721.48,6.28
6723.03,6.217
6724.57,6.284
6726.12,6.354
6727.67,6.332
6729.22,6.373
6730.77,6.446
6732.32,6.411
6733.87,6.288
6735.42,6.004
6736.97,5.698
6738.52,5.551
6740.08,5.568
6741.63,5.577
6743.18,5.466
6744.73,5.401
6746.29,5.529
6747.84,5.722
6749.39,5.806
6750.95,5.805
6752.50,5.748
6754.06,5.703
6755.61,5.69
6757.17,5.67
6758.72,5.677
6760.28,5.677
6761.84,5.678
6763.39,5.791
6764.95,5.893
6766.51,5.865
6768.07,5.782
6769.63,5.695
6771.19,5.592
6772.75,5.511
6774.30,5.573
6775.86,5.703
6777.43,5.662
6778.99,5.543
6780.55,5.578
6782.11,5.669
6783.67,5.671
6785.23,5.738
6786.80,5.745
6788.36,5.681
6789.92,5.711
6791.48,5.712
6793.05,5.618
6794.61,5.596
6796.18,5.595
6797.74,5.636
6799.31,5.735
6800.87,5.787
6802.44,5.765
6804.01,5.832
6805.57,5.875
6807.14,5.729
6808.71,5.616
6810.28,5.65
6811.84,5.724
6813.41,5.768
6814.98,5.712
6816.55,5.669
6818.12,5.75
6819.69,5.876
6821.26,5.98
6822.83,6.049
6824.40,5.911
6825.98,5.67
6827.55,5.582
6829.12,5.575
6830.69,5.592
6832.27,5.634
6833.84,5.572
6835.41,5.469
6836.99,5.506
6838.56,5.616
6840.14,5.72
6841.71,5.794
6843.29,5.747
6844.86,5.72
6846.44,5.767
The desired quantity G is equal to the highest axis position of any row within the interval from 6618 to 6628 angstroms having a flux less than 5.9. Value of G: 6620.10 angstroms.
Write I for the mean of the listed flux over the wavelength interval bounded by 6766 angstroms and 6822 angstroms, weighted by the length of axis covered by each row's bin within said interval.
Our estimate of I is 5.7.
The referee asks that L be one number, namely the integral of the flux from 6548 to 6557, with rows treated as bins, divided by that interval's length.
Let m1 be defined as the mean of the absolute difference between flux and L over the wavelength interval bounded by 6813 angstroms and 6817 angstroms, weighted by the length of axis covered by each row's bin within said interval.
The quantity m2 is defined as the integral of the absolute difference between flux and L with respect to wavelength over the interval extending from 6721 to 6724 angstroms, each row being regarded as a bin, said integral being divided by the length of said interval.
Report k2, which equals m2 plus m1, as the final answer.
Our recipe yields 1.67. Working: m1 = 1.10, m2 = 0.57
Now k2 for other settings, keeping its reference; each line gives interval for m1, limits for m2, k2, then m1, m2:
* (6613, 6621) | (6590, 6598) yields 1.87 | 1.07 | 0.80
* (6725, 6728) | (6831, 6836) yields 1.73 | 0.48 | 1.25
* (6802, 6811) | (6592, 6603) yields 2.03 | 1.07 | 0.96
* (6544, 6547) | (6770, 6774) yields 1.42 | 0.17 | 1.25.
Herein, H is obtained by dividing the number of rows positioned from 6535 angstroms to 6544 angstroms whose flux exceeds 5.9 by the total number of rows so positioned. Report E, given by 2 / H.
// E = 2.4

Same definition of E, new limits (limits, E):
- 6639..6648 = 12.0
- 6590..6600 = 4.0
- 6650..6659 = 12.0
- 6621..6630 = 2.4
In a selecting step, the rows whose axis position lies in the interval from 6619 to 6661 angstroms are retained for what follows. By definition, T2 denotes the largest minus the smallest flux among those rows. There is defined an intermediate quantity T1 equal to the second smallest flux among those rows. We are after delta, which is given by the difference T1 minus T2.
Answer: 4.9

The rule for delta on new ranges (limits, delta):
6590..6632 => 4.8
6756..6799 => 5.2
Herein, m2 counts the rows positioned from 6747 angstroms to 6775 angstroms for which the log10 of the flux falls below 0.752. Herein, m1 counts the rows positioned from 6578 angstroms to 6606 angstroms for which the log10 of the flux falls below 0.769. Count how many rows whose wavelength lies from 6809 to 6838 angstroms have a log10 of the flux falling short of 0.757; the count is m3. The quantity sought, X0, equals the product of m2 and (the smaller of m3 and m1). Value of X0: 18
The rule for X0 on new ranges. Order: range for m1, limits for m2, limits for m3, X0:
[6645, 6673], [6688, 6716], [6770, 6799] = 112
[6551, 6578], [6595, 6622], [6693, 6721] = 4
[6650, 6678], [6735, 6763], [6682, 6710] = 84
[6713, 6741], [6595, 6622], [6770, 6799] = 6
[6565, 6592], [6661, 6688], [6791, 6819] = 22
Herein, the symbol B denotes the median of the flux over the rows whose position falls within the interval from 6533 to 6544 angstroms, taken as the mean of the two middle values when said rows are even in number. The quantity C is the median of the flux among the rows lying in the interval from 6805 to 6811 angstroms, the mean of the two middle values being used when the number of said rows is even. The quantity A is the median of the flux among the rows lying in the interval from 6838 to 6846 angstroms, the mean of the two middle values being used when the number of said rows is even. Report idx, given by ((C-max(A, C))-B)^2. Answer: 37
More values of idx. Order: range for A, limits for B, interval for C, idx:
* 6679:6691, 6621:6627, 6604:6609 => 38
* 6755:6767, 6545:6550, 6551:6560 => 50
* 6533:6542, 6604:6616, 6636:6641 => 35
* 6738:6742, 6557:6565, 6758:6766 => 108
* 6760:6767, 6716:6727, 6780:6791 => 42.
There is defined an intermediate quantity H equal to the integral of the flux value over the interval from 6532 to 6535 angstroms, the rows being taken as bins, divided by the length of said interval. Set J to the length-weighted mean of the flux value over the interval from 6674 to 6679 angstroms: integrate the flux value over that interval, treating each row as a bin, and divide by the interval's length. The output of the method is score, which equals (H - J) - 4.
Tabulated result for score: -4.35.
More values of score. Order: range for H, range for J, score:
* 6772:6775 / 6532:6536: -4.02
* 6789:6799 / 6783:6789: -4.06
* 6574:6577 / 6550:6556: -4.51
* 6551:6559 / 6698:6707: -2.49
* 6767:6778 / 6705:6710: -3.98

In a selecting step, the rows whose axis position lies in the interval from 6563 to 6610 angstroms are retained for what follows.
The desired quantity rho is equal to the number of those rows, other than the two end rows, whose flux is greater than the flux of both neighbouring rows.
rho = 1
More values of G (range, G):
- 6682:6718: 6709.11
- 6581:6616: 6615.53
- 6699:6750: 6749.39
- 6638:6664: 6662.92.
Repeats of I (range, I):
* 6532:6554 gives 6.4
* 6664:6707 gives 5.6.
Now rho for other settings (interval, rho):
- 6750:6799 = 4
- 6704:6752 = 5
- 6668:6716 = 4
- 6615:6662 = 6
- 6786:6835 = 6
